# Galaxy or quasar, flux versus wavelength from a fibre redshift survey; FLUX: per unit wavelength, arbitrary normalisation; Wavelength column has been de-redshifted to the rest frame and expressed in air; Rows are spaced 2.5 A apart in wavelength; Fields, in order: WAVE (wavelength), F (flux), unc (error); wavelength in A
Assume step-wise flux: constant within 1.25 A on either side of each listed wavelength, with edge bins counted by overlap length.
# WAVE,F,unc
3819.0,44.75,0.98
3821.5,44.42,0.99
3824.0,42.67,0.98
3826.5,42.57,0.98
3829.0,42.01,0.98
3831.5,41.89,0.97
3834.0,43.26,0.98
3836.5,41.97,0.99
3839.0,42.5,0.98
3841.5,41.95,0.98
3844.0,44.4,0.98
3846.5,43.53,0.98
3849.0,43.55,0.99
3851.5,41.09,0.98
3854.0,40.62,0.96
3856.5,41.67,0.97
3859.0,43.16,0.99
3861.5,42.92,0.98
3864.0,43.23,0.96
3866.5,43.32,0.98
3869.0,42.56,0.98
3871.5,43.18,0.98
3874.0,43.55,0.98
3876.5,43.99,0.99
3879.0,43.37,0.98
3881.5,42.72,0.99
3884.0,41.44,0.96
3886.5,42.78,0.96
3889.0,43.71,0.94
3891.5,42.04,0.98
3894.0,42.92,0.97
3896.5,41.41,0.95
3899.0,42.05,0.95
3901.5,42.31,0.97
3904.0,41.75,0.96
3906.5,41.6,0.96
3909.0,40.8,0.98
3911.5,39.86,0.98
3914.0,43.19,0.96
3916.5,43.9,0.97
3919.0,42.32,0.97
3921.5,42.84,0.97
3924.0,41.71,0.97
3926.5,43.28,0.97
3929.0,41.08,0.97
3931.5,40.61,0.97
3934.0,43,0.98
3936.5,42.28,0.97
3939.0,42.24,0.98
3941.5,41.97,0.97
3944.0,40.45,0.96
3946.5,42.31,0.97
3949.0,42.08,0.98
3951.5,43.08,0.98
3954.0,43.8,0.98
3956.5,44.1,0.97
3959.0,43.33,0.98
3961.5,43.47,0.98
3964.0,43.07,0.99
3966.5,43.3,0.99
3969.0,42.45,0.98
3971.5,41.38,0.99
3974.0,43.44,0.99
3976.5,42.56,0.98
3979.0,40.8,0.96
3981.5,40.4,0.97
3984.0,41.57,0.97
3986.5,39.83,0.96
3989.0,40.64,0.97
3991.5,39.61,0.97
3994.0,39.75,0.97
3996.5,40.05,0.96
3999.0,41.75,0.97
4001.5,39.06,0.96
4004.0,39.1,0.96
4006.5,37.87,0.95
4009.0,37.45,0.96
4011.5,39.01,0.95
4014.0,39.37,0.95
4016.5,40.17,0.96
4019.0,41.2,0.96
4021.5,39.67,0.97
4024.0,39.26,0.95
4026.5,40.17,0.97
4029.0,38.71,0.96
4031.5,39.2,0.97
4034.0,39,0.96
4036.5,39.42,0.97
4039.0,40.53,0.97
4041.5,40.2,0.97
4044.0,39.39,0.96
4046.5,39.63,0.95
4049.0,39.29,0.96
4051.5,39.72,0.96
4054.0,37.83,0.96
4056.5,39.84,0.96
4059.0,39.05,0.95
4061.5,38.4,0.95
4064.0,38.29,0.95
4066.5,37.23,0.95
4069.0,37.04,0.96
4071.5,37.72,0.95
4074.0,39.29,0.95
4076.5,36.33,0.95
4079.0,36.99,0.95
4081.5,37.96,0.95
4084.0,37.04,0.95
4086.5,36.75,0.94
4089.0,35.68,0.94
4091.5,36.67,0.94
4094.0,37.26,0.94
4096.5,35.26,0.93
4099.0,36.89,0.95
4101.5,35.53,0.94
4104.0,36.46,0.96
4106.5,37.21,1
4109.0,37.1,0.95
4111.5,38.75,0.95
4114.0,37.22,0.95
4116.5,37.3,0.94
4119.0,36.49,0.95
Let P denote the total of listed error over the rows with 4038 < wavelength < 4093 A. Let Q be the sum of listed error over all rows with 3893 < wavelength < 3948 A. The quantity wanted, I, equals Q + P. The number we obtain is 42.3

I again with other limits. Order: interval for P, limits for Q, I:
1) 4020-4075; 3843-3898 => 42.5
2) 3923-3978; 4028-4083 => 42.6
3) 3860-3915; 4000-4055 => 42.5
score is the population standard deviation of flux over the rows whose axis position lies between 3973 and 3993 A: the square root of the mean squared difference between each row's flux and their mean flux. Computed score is 1.2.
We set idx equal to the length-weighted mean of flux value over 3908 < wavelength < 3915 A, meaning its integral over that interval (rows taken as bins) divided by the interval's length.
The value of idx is 41.2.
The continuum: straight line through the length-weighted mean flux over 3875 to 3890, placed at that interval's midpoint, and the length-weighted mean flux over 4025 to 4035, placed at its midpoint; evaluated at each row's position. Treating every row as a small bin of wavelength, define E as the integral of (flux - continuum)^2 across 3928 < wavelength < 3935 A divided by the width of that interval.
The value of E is 1.2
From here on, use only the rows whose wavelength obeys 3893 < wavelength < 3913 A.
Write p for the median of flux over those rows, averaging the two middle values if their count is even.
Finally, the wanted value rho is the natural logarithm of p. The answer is 3.73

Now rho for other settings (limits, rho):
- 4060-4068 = 3.65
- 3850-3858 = 3.72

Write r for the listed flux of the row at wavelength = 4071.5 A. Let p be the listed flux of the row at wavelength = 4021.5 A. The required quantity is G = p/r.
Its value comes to 1.05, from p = 39.67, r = 37.72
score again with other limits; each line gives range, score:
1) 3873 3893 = 0.8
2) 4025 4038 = 0.5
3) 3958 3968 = 0.1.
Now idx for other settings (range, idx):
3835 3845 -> 42.7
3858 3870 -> 43.0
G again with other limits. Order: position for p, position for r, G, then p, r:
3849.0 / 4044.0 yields 1.11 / 43.55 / 39.39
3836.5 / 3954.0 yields 0.96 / 41.97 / 43.8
